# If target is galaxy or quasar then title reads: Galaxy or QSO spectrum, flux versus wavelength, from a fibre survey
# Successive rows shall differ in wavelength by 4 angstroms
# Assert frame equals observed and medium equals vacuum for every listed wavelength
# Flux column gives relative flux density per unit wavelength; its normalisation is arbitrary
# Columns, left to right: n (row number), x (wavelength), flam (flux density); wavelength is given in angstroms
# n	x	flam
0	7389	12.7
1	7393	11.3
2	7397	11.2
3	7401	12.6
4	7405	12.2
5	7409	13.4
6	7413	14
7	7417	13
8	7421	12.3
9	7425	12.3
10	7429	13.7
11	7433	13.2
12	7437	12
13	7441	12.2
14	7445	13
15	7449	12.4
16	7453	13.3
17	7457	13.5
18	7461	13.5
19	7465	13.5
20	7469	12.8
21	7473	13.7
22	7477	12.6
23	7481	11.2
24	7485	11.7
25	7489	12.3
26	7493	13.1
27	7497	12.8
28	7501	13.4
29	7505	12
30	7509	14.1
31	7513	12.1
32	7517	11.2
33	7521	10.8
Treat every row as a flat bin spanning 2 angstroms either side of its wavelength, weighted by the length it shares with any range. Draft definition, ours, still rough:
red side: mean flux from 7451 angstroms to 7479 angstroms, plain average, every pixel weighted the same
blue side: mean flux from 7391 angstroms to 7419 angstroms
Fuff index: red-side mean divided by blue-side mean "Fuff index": 1.06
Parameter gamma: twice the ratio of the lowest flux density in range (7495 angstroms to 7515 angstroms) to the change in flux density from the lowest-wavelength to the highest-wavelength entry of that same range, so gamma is -34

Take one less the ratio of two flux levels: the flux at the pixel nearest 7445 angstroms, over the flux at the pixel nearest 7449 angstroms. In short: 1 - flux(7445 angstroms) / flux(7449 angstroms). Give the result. -0.048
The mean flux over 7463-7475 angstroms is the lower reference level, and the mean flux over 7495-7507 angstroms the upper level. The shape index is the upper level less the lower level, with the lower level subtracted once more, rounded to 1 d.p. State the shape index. -13.9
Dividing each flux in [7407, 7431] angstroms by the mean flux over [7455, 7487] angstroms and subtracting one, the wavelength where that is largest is 7413 angstroms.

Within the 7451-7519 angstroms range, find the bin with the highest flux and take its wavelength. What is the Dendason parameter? 7509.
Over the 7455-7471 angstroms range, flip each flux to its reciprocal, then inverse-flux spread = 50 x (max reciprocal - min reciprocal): 0.2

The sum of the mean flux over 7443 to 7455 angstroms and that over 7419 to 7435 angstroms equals 25.8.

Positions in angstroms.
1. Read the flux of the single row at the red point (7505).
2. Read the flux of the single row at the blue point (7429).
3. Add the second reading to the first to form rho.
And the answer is 25.7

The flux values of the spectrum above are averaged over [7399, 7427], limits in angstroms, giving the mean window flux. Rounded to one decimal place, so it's 12.8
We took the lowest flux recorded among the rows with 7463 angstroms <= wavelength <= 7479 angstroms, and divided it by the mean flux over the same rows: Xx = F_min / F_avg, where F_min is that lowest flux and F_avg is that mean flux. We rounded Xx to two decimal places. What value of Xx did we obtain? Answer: 0.96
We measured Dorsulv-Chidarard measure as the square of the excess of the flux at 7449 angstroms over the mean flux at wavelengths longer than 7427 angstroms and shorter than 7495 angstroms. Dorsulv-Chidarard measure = 0.2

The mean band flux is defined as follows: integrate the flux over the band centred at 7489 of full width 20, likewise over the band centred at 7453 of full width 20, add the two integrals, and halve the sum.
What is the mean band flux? 254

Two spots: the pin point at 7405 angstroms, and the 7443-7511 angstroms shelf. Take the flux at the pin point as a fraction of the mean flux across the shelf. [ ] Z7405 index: 0.95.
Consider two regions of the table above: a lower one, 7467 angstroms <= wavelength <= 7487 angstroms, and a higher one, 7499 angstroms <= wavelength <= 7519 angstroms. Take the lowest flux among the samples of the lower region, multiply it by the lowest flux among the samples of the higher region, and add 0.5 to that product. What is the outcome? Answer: 126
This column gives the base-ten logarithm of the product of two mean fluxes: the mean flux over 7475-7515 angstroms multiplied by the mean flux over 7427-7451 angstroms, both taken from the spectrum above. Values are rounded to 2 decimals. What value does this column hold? 2.20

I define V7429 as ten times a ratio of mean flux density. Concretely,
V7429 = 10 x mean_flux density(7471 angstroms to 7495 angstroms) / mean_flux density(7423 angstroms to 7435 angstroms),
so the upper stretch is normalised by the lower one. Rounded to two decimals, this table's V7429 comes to 9.52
